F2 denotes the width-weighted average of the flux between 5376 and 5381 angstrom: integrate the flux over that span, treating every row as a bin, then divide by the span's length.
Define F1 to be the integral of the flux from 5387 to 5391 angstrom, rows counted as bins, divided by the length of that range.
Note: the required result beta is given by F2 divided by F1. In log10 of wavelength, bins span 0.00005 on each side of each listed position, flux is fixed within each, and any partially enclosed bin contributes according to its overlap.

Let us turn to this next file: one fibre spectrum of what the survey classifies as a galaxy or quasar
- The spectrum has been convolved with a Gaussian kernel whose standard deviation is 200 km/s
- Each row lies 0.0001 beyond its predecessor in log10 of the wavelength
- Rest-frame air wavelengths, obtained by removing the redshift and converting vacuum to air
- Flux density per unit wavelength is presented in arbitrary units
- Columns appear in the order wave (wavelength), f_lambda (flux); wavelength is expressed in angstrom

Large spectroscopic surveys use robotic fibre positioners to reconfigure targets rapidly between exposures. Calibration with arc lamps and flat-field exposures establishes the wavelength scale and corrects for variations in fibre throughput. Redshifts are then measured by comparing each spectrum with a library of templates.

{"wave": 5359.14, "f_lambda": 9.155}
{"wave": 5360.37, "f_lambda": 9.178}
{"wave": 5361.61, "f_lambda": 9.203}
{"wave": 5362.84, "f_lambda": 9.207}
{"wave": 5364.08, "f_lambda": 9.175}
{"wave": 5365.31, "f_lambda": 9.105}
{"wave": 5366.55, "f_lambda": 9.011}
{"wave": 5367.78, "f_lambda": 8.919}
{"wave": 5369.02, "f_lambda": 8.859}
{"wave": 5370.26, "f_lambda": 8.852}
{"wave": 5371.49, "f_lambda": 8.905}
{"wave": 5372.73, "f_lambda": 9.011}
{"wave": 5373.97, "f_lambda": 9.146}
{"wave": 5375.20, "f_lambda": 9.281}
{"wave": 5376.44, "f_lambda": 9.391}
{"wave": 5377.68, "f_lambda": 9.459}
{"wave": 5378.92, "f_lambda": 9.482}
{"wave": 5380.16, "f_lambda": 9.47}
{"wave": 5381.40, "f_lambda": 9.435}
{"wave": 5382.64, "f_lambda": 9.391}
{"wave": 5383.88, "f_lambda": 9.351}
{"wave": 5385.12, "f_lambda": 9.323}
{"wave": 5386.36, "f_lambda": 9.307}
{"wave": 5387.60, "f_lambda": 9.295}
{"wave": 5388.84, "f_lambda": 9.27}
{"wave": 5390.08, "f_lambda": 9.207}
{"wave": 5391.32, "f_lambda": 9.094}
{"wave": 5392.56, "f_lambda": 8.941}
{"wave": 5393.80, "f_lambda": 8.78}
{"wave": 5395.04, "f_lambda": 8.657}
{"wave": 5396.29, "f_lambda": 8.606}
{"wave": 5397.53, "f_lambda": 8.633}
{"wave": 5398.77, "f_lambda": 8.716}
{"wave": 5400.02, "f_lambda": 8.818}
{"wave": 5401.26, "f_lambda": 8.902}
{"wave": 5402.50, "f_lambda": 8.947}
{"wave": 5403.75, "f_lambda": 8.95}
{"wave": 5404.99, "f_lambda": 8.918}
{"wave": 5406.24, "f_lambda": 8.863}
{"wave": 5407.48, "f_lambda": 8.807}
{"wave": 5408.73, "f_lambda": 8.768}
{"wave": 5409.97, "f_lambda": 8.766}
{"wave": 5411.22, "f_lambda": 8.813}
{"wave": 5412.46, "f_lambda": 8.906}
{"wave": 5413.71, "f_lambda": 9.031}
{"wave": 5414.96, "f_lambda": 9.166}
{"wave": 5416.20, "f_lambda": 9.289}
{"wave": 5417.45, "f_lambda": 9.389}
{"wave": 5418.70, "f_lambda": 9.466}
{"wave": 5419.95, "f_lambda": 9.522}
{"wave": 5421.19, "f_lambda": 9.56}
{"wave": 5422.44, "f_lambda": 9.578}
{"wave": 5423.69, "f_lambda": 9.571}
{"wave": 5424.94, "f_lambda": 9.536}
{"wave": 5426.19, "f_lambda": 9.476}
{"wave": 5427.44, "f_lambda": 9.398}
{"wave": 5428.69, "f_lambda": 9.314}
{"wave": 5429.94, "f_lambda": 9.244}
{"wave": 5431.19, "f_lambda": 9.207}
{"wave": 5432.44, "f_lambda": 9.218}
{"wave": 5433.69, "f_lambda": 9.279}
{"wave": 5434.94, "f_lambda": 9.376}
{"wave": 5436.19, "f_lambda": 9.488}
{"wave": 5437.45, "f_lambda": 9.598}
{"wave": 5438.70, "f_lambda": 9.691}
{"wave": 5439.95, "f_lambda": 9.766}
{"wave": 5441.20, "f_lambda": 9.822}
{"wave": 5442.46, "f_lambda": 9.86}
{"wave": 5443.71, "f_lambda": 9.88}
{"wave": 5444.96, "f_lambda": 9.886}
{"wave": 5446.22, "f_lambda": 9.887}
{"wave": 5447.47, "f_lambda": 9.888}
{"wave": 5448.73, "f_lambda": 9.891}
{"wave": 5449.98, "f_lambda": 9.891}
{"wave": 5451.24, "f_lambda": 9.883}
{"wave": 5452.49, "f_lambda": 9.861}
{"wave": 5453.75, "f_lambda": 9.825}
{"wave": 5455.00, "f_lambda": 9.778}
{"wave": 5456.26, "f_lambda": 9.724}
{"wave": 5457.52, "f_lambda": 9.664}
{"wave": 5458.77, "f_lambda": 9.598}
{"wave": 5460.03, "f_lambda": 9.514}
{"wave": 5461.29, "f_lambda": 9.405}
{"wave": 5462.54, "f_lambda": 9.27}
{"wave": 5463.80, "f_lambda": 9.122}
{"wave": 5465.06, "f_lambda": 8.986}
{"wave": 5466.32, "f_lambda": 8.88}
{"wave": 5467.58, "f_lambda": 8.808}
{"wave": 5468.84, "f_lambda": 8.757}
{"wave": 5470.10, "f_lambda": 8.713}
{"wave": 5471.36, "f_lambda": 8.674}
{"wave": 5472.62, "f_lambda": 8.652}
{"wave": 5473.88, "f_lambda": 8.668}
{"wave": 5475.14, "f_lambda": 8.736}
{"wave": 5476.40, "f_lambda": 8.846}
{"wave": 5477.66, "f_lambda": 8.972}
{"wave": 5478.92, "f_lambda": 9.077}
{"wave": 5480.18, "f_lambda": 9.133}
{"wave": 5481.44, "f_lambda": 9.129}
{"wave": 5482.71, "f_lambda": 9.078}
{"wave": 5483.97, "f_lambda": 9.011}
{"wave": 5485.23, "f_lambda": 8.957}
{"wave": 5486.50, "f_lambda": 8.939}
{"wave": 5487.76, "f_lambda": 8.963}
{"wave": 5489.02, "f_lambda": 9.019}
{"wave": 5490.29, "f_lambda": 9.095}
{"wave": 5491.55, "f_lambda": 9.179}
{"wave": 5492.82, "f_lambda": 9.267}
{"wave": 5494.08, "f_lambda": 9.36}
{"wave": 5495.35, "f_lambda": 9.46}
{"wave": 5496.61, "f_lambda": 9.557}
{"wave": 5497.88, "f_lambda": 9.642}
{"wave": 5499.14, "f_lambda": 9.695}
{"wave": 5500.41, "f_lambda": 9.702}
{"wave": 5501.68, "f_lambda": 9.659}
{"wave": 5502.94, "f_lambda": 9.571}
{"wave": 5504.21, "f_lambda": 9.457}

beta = 1.02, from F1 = 9.3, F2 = 9.44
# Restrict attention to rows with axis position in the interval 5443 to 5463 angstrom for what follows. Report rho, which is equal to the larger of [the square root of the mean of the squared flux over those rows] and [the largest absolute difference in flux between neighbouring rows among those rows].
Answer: 9.7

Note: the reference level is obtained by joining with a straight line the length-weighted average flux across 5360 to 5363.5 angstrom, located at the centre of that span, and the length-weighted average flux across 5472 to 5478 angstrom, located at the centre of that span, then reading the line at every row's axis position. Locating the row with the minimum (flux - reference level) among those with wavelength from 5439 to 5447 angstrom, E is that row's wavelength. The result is 5439.95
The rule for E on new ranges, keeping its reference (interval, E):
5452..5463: 5462.54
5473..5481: 5473.88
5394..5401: 5396.29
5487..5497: 5487.76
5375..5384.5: 5375.20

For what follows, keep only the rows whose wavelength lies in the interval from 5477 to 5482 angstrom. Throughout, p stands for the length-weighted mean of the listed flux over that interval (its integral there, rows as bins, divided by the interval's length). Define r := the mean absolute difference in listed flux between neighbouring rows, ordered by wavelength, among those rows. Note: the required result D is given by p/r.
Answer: 165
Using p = 9.1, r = 0.055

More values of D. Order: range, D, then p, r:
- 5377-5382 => 405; 9.4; 0.023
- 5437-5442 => 130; 9.7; 0.075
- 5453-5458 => 182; 9.7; 0.054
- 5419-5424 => 455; 9.6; 0.021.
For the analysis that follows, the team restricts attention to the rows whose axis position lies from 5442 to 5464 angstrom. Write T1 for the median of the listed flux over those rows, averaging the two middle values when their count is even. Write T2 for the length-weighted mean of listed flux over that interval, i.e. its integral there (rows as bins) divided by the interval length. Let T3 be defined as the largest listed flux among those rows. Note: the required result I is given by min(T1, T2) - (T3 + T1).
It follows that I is -10.01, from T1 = 9.8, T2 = 9.7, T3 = 9.891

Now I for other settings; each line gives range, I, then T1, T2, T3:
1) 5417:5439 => -9.73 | 9.5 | 9.4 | 9.691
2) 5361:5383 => -9.49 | 9.2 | 9.2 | 9.482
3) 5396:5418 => -9.39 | 8.9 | 8.9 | 9.389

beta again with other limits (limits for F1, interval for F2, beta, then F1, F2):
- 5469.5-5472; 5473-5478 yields 1.01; 8.7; 8.79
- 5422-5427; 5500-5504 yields 1.01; 9.5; 9.62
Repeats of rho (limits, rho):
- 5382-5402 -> 9.0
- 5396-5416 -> 8.9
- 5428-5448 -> 9.6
